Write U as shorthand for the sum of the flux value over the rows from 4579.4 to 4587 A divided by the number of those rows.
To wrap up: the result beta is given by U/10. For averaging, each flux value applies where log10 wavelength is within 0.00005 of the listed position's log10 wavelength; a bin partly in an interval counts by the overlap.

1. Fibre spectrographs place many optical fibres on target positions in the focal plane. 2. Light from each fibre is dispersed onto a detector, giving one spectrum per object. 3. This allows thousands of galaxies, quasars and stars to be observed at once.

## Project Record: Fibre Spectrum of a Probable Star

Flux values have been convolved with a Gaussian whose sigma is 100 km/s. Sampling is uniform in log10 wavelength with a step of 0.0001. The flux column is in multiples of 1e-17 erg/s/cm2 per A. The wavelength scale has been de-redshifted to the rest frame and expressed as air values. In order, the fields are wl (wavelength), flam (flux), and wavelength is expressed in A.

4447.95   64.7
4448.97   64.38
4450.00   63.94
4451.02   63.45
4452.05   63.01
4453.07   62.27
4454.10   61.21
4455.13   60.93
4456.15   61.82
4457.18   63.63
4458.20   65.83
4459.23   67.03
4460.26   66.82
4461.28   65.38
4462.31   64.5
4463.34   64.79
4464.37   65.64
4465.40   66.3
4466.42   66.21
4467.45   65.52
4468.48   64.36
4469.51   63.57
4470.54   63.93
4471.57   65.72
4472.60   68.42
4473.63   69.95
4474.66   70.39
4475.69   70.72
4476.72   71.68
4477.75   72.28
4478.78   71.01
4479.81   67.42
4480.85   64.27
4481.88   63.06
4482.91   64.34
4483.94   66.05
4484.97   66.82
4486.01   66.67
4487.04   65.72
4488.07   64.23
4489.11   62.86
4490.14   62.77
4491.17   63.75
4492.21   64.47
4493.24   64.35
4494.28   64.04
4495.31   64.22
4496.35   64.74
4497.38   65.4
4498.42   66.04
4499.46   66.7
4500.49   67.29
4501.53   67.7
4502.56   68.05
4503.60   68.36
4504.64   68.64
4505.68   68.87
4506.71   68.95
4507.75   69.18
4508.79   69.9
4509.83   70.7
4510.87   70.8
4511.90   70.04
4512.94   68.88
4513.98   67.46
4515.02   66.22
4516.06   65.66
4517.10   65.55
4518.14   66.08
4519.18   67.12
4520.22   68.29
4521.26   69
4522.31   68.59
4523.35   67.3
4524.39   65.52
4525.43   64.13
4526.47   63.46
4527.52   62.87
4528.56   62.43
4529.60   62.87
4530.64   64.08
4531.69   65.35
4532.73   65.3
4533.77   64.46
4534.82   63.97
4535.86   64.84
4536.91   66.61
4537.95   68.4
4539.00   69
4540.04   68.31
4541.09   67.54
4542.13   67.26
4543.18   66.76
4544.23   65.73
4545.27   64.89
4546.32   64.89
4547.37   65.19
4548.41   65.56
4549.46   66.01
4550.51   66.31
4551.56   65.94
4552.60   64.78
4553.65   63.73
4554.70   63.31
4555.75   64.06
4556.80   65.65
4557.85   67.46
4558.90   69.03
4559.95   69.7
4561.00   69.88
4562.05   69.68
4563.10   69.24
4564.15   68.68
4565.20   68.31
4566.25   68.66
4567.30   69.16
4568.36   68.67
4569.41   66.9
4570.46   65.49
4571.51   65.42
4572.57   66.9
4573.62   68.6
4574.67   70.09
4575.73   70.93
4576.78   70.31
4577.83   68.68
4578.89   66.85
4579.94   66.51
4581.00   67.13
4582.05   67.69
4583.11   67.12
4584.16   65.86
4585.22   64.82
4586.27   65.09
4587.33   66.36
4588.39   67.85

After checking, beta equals 6.63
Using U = 66.3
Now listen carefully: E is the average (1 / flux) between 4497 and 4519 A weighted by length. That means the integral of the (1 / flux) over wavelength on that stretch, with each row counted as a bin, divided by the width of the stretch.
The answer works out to 0.0147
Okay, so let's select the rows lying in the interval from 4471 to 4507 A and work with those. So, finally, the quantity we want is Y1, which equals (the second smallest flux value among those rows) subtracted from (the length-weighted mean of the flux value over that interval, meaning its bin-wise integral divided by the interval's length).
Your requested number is 3.9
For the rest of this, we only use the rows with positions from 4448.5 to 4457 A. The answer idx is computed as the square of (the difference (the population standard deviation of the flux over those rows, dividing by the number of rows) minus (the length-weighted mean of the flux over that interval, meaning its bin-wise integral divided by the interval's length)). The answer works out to 3772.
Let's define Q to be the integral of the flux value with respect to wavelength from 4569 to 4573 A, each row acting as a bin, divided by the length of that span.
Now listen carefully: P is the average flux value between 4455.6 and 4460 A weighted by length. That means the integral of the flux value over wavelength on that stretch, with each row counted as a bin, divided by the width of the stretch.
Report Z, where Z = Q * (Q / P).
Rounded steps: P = 64.7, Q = 66.1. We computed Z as 68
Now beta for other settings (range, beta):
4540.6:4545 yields 6.68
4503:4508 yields 6.88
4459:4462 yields 6.64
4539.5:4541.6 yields 6.79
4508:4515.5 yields 6.91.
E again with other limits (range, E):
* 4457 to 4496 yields 0.0152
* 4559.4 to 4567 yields 0.0145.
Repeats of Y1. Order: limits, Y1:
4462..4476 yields 2.5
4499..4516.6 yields 2.2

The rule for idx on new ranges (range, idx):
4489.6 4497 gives 4036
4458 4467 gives 4227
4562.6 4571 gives 4482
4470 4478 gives 4392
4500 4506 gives 4560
